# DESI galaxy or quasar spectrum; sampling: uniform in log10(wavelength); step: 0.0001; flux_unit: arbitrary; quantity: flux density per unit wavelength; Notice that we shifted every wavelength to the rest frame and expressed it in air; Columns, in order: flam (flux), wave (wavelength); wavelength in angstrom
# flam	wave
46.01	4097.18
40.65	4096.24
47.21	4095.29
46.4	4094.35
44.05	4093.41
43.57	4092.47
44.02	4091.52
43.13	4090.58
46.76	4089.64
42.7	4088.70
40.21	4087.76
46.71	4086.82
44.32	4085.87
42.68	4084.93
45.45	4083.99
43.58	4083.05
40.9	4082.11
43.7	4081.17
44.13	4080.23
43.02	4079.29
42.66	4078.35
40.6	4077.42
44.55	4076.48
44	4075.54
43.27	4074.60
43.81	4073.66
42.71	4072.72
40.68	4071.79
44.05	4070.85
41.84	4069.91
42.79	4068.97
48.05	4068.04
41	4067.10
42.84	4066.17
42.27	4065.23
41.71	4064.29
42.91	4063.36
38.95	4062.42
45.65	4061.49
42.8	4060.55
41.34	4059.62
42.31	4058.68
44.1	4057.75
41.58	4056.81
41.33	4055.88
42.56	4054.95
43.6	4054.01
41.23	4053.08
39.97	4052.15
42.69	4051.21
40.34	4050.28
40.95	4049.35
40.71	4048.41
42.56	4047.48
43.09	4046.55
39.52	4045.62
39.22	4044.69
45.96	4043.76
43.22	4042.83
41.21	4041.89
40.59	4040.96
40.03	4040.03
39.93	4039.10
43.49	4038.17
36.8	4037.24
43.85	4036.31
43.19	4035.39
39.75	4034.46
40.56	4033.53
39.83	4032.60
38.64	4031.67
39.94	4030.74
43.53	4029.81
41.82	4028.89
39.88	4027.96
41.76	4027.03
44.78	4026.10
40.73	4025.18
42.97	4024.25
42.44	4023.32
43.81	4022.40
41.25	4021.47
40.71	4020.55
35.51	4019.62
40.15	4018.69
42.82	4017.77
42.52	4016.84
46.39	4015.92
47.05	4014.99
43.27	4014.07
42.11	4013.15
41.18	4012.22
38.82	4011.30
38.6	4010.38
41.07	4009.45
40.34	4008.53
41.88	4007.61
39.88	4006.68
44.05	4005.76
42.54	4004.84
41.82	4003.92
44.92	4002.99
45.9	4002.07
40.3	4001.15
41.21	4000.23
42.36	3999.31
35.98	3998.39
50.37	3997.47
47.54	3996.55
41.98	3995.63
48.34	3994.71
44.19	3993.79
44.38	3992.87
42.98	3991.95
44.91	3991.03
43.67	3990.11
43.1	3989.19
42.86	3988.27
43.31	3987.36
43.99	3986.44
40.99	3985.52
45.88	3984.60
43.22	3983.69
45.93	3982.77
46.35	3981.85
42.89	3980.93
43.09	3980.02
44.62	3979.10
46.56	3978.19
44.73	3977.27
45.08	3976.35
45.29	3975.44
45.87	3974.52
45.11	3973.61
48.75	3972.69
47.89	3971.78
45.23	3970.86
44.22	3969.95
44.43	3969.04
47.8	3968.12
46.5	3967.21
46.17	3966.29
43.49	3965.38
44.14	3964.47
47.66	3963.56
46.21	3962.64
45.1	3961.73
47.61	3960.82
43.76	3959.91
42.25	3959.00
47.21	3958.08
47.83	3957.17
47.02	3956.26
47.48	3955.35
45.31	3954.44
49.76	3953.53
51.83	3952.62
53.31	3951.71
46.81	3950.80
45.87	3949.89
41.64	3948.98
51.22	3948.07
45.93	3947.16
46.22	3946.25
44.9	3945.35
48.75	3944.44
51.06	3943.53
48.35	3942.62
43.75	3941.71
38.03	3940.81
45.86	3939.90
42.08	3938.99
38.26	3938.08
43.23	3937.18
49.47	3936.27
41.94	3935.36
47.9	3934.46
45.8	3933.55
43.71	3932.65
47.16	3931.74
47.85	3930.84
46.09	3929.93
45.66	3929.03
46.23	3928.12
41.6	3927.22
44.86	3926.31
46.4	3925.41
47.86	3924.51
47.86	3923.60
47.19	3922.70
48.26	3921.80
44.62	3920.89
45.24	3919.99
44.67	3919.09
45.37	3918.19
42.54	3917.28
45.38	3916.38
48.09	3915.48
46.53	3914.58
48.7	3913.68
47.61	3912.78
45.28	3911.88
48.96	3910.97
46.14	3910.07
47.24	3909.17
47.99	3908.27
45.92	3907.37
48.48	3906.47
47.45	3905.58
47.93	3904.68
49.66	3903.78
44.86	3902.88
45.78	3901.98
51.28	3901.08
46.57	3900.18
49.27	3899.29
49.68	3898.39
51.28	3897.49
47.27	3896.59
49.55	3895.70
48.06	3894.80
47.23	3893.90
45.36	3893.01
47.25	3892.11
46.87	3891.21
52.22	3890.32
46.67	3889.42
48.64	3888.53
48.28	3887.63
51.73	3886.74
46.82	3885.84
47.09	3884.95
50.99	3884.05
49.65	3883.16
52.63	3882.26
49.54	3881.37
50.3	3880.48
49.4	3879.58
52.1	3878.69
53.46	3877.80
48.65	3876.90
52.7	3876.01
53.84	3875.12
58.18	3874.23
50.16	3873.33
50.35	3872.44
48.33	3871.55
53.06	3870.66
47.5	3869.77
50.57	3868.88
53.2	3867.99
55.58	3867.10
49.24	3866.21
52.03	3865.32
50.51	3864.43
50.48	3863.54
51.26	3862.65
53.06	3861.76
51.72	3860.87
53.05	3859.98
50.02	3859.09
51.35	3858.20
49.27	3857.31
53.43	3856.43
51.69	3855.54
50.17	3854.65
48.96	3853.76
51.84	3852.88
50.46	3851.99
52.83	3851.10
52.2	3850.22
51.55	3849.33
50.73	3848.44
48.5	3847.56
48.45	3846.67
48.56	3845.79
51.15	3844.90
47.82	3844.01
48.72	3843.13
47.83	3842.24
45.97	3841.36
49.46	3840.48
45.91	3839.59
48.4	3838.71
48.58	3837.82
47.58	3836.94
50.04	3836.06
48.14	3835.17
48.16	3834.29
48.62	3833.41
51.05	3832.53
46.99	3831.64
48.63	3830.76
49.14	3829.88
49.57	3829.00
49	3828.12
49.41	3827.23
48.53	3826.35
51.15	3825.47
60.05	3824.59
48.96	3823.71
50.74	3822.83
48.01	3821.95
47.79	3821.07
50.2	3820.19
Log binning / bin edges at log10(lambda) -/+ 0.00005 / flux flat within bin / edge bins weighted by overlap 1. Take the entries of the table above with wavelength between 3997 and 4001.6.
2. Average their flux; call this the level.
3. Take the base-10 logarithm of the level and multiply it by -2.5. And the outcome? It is -4.06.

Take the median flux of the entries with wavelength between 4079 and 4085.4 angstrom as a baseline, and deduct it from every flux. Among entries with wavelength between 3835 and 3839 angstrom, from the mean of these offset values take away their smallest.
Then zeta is 1.0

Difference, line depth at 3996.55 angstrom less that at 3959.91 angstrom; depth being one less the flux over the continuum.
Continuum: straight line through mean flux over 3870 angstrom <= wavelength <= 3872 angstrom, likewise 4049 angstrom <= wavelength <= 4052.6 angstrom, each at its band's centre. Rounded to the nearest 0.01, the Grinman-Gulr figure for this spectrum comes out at -0.13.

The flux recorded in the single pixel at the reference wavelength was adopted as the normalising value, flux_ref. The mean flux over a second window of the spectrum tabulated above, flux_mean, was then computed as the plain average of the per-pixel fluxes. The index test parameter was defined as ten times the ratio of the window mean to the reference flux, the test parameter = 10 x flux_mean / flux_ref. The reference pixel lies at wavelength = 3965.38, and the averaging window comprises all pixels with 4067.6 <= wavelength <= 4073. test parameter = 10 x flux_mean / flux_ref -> 10.0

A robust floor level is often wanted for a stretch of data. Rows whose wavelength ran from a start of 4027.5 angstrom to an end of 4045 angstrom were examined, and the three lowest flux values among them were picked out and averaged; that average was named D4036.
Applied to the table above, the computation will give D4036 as 38.2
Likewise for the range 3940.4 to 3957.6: 41.1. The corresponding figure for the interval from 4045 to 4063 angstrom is 39.5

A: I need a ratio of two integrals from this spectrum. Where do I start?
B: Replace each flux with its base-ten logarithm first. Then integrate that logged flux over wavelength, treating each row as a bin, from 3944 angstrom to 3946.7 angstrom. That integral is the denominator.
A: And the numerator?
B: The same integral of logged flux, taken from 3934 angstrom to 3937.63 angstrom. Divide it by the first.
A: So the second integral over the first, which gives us 1.3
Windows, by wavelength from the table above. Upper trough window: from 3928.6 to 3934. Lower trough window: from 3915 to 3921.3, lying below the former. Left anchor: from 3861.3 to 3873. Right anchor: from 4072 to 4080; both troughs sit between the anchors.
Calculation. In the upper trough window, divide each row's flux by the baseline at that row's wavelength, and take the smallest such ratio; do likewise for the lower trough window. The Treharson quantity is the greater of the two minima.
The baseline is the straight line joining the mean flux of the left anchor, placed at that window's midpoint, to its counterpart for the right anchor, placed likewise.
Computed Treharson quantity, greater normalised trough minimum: 0.899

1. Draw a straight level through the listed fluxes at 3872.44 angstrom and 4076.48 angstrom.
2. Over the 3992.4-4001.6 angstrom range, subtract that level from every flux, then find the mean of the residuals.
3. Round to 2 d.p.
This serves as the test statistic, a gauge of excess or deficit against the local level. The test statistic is -3.14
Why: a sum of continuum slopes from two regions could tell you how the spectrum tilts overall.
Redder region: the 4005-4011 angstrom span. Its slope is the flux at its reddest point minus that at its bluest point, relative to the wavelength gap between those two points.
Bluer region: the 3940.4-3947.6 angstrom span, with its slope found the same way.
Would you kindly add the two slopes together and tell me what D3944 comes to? 0.1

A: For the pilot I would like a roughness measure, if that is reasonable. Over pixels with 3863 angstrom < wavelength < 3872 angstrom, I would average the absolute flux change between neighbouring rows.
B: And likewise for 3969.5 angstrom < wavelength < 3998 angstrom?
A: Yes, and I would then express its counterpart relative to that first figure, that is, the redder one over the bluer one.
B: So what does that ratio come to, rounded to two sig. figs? 0.60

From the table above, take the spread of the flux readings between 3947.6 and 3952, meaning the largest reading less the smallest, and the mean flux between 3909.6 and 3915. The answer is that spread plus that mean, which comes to 59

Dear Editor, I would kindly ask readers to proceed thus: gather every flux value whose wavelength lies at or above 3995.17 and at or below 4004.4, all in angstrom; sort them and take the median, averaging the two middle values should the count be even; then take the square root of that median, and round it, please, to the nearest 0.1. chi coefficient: 6.5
